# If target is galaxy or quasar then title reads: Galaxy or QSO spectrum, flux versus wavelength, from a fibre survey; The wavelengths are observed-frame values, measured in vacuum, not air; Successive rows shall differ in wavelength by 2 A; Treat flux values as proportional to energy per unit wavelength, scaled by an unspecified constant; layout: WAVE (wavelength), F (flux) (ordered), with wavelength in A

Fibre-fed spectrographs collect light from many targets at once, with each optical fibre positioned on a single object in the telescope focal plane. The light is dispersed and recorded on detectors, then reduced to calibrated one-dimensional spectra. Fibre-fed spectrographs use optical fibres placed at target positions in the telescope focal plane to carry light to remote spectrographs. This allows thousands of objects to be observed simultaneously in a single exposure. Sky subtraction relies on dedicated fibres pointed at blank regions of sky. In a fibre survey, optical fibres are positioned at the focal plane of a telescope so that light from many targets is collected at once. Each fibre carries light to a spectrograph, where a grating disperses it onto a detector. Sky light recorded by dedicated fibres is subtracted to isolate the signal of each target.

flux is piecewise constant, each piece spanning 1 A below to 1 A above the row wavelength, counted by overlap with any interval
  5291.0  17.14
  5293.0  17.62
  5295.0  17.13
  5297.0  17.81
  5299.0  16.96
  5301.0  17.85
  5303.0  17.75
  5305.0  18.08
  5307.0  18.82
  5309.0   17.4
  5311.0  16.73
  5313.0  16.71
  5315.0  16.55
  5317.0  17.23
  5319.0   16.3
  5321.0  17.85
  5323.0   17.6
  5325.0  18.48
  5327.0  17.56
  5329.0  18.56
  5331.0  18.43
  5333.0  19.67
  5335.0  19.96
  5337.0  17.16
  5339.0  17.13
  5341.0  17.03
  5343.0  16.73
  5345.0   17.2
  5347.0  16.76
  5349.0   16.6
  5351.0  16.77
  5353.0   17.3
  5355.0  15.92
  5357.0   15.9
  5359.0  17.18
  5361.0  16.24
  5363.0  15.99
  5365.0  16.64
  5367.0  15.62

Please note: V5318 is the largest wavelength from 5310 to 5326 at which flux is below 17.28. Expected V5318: 5319.0 A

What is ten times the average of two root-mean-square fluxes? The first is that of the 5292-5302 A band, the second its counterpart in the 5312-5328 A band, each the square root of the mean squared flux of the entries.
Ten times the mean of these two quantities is 174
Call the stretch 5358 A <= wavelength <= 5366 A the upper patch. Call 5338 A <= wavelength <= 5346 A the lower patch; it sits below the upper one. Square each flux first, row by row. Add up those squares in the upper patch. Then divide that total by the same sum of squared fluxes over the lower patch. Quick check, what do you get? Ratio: 0.94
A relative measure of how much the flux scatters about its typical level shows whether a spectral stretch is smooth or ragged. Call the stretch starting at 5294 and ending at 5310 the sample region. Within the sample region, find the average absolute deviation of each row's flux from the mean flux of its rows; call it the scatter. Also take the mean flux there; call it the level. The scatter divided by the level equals 0.024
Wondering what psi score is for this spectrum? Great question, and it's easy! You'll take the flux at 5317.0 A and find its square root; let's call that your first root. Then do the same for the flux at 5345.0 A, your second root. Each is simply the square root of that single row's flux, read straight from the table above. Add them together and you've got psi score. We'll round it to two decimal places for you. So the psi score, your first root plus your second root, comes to 8.30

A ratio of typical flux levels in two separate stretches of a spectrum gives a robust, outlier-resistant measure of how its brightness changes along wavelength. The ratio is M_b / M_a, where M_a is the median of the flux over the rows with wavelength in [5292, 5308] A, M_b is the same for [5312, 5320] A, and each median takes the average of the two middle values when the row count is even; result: 0.935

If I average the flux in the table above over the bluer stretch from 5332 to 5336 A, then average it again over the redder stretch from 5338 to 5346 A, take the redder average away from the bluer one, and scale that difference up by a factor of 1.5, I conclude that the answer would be 4.2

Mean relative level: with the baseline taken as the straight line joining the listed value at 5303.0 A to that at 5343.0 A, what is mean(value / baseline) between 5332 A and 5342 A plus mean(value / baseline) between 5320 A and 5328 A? 2.12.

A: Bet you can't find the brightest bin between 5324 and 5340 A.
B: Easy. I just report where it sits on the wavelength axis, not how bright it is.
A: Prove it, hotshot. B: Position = 5335.0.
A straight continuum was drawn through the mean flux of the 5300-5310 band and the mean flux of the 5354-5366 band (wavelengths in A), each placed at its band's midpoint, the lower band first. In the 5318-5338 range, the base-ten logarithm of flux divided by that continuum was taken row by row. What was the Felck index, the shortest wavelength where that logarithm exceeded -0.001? 5321.0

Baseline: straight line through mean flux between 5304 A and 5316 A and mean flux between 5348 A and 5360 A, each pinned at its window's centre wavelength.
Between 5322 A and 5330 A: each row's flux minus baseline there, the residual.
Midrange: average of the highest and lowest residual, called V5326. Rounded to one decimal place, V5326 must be 1.0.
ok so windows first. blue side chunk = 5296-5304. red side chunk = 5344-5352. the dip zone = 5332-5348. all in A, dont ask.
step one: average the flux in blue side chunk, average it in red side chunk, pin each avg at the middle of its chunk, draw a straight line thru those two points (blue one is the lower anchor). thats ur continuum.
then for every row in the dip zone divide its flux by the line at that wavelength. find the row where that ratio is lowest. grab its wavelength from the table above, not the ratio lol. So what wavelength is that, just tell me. 5343.0 A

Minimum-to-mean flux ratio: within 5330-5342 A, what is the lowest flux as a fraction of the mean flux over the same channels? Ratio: 0.93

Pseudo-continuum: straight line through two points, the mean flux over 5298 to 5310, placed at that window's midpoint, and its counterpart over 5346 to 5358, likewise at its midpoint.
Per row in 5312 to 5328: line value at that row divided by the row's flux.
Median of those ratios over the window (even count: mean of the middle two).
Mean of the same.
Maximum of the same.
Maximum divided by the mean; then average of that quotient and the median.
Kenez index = 1.03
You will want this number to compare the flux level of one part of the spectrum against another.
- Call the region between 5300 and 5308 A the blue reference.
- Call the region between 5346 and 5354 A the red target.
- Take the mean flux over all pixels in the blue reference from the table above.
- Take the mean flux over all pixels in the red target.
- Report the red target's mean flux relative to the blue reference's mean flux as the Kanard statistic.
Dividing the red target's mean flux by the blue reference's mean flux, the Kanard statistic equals 0.93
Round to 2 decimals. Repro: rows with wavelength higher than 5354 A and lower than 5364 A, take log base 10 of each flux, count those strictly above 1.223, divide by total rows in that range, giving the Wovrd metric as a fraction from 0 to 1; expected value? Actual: 0.20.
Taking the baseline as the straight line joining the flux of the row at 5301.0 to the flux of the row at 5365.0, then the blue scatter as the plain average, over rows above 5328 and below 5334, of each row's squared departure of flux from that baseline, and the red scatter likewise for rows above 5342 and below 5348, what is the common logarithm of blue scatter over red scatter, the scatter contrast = 1.7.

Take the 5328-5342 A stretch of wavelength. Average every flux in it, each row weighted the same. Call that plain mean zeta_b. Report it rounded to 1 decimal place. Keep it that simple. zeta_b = 18.3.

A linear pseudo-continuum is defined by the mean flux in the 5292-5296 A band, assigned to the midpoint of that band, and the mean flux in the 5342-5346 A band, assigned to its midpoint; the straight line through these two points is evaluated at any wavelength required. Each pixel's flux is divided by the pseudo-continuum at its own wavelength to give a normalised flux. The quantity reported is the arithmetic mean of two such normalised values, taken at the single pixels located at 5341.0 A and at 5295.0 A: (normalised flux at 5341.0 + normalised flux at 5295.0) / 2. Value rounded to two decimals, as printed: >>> 0.99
